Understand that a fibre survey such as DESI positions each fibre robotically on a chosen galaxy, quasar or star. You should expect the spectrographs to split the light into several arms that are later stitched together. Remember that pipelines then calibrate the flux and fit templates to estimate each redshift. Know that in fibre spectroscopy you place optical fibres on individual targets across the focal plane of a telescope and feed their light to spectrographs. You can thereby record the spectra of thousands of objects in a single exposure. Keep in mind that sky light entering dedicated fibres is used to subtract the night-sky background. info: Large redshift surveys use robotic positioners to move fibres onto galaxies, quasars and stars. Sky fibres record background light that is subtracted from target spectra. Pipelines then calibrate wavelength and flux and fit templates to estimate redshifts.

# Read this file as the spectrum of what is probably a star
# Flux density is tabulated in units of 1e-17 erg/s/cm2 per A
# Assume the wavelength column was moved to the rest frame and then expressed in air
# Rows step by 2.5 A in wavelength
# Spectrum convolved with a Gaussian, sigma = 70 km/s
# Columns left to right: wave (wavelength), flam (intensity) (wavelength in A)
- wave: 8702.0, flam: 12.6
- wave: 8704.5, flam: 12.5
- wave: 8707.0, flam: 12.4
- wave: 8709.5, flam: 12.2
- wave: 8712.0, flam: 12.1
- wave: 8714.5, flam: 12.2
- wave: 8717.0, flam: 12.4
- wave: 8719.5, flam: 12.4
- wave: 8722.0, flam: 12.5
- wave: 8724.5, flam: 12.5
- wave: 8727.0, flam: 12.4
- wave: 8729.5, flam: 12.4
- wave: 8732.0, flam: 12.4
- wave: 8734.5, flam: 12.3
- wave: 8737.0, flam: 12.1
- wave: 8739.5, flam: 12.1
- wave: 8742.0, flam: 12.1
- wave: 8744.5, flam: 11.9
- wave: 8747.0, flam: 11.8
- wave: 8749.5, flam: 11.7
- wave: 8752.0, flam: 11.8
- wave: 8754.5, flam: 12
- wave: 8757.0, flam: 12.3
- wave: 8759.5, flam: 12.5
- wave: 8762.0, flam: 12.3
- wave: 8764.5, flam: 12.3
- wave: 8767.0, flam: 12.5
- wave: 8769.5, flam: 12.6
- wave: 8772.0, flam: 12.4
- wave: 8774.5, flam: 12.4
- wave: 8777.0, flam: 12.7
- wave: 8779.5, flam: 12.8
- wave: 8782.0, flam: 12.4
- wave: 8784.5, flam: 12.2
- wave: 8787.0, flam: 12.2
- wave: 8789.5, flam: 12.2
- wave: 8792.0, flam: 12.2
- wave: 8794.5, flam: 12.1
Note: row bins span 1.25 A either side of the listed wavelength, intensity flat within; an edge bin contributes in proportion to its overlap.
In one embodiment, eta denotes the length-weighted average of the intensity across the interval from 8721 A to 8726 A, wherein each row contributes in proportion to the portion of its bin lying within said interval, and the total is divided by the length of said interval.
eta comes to 12.5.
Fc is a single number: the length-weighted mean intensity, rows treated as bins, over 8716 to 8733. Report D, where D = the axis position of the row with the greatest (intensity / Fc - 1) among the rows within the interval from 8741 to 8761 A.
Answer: 8759.5 A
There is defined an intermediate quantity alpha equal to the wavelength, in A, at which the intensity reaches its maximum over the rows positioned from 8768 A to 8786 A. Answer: 8779.5 A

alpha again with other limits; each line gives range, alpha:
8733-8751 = 8734.5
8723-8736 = 8724.5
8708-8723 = 8722.0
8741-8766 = 8759.5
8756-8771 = 8769.5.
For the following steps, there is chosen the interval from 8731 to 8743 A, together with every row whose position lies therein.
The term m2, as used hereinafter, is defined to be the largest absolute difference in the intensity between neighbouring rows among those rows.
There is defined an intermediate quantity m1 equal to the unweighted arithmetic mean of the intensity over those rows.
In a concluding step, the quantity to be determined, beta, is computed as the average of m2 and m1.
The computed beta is 6.20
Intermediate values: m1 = 12.2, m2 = 0.20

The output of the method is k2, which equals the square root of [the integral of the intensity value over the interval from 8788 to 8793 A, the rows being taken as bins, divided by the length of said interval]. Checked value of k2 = 3.49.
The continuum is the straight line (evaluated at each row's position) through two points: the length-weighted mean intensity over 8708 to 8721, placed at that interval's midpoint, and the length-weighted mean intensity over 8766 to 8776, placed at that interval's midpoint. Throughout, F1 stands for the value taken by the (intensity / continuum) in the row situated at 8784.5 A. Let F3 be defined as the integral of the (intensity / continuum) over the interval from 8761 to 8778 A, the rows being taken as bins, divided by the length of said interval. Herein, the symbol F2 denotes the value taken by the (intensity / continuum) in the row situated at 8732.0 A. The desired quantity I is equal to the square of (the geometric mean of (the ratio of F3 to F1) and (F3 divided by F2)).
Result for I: 1.02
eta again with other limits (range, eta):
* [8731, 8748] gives 12.1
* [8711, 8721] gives 12.3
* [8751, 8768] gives 12.2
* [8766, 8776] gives 12.5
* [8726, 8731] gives 12.4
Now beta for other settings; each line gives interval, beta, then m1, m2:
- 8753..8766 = 6.29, 12.3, 0.30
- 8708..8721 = 6.23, 12.3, 0.20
